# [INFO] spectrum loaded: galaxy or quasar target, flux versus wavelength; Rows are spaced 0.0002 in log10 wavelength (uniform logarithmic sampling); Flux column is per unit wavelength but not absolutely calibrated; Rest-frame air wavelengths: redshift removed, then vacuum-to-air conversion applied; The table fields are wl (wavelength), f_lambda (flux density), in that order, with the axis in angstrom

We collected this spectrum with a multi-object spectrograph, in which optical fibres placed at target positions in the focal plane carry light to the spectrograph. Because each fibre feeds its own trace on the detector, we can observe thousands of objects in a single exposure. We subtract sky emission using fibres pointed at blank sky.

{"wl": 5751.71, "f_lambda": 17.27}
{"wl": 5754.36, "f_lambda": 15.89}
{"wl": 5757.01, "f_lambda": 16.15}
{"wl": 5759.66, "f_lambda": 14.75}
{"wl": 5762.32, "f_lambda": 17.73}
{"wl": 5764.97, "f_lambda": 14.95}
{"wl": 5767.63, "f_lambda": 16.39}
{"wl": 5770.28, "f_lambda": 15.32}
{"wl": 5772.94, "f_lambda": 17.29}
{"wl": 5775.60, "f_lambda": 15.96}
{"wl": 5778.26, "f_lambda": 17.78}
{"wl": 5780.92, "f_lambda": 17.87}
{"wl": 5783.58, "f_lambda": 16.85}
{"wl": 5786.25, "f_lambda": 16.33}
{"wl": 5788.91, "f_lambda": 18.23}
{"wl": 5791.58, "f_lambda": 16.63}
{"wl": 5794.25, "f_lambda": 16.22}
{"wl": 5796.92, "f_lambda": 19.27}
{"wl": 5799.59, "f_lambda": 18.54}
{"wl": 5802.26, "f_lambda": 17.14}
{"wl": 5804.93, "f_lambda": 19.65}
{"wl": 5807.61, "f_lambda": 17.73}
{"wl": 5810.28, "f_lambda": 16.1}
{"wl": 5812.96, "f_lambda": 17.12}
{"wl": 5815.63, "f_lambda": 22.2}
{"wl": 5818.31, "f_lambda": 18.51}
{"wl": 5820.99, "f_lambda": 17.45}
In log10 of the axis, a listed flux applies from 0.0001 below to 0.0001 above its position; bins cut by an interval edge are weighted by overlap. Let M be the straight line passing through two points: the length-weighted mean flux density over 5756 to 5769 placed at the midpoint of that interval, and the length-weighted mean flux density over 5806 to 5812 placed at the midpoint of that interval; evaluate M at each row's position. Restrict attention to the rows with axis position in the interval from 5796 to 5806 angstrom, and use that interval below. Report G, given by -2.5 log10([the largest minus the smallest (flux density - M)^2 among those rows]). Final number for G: -2.2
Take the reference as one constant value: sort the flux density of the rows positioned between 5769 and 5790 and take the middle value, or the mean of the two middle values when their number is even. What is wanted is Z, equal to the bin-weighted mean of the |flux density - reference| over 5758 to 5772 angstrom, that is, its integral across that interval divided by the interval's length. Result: 1.5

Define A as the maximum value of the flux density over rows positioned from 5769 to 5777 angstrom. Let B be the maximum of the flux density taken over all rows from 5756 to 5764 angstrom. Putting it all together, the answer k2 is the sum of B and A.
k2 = 35.0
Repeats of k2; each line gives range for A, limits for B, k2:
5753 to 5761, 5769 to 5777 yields 33.4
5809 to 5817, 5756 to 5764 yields 39.9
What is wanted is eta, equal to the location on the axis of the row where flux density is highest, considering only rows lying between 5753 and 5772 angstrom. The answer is 5762.32 angstrom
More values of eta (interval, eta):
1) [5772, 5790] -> 5788.91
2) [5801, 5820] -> 5815.63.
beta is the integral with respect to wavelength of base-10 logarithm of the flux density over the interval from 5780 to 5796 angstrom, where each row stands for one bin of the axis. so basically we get 19.7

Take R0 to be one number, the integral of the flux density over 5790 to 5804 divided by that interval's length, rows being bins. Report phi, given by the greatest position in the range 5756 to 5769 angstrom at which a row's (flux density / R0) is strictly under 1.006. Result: 5767.63 angstrom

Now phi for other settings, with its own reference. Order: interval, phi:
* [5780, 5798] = 5794.25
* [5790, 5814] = 5812.96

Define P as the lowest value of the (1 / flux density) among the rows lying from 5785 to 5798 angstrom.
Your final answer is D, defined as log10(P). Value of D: -1.28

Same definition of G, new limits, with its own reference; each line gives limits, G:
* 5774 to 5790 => -1.1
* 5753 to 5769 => -1.2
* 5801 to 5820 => -3.5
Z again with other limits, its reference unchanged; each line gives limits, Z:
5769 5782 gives 0.9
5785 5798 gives 1.1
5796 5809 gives 1.4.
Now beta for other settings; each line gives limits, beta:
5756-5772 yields 19.2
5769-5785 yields 19.6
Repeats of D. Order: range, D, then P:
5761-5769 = -1.25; 0.056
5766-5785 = -1.25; 0.056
